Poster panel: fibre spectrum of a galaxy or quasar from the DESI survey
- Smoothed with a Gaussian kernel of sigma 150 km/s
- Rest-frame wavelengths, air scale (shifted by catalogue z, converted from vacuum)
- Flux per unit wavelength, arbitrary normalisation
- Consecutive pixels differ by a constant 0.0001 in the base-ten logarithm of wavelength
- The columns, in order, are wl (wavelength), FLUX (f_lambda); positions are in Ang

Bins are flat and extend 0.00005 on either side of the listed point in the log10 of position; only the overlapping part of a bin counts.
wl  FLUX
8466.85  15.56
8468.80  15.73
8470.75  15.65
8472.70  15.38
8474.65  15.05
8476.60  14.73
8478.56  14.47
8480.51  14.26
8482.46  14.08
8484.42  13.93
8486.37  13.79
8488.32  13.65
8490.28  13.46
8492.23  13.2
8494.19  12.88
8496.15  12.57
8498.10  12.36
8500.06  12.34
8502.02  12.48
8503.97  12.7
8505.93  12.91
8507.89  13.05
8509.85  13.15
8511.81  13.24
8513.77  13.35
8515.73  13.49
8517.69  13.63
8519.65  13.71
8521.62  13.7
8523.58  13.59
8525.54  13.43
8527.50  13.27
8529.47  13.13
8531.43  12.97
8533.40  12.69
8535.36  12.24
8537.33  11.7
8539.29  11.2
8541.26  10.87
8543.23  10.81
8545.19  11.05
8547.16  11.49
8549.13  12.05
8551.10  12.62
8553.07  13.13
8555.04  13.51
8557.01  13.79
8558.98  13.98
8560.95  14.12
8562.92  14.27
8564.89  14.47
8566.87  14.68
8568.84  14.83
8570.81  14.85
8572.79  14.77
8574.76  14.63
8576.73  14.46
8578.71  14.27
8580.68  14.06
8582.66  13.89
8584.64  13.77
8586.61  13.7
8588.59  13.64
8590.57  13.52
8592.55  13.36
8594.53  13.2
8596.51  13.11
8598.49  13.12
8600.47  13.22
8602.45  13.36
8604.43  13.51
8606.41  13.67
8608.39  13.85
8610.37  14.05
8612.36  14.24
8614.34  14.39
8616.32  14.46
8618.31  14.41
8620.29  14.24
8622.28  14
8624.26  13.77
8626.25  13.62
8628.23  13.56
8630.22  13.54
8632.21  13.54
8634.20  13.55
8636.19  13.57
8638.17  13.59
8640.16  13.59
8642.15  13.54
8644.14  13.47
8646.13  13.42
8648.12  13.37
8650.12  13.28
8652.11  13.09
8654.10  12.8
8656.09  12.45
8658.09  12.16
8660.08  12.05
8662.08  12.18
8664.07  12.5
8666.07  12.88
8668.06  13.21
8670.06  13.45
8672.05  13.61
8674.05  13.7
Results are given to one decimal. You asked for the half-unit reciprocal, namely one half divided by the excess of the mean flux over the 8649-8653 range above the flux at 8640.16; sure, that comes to -1.2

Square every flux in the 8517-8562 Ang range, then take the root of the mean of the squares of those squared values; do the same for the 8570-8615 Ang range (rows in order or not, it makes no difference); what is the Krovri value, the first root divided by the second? 0.86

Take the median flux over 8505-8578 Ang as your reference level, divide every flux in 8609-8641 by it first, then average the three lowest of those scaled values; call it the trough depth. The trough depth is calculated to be 1.01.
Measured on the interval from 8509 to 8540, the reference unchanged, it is 0.88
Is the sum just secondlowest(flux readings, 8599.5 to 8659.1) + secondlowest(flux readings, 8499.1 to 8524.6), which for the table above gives 24.9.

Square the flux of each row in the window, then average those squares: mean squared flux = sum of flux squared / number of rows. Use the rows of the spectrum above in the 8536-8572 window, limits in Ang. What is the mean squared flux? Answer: 170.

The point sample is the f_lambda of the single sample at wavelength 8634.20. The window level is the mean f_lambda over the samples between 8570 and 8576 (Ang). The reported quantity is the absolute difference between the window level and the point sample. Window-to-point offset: 1.2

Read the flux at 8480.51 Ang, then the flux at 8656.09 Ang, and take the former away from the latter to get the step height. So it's -1.8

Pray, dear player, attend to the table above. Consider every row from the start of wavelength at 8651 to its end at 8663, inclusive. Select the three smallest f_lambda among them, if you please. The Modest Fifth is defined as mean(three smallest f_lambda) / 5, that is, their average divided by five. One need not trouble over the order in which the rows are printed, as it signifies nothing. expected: 2.43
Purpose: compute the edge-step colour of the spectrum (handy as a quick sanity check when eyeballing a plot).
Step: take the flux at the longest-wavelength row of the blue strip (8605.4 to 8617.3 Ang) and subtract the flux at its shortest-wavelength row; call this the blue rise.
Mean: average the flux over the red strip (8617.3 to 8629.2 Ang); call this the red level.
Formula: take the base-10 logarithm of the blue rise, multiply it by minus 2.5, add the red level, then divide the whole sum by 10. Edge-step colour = 1.42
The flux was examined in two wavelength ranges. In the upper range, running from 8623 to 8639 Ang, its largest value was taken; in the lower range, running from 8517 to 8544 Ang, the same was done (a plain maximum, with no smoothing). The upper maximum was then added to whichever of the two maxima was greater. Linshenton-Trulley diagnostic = 27.5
